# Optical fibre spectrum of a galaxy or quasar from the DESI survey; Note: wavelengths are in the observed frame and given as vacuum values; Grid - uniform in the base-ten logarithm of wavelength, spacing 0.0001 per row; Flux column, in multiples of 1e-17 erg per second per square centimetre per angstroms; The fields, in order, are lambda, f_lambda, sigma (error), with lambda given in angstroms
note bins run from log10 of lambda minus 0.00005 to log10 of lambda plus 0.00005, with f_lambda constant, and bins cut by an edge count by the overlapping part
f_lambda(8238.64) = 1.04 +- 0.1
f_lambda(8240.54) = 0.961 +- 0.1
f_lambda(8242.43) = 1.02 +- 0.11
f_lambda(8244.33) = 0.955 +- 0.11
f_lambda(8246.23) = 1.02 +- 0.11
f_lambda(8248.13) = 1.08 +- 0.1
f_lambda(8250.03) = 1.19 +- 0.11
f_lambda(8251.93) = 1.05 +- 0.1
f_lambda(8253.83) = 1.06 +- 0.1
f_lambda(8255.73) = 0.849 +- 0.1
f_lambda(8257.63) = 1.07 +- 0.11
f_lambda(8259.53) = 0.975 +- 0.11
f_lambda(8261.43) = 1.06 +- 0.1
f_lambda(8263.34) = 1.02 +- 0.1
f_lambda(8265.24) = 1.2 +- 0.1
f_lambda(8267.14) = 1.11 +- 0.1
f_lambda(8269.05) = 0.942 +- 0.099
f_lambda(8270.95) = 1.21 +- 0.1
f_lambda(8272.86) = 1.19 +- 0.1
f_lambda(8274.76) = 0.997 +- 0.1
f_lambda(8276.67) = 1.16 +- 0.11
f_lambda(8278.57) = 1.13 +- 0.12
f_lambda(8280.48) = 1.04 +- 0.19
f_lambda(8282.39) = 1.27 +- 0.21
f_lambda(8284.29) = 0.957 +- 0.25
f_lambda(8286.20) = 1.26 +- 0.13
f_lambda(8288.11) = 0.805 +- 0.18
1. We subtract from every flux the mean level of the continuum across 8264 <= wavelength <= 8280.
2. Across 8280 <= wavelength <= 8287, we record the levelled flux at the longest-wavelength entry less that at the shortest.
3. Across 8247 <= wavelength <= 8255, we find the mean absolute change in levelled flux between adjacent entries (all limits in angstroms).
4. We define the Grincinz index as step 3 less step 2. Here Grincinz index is -0.13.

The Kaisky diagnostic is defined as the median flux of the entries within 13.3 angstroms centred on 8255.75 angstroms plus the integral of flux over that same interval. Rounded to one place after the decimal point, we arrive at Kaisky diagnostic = 14.8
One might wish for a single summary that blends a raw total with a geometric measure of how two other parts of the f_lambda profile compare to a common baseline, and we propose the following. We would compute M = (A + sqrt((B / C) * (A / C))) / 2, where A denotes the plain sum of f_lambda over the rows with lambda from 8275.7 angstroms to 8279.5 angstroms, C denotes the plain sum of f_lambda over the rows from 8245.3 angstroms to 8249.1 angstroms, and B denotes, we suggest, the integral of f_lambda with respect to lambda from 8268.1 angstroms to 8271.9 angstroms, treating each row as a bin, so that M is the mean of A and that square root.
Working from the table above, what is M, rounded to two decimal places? 1.87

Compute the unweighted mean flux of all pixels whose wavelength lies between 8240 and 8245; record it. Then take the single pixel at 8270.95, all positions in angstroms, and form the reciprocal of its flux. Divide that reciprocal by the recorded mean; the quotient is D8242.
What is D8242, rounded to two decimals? 0.84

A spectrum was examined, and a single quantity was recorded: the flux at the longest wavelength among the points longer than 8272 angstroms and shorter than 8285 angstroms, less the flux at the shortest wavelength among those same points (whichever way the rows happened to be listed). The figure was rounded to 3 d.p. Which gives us -0.233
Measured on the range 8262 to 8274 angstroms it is 0.170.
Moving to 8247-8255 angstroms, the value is -0.020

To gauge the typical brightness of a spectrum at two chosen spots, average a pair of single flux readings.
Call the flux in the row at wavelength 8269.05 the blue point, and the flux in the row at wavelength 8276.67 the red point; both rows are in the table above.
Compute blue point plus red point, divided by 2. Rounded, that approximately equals 1.05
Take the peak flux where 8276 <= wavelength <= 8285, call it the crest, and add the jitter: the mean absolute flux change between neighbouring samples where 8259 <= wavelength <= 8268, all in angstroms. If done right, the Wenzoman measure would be 1.37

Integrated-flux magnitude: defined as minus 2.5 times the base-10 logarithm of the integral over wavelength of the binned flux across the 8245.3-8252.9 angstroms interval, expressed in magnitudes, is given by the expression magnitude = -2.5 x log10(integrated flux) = -2.29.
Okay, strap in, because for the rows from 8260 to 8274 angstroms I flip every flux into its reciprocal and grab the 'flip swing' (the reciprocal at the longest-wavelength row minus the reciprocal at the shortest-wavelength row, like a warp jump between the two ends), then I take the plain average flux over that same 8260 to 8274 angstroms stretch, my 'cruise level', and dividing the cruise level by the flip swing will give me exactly -11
